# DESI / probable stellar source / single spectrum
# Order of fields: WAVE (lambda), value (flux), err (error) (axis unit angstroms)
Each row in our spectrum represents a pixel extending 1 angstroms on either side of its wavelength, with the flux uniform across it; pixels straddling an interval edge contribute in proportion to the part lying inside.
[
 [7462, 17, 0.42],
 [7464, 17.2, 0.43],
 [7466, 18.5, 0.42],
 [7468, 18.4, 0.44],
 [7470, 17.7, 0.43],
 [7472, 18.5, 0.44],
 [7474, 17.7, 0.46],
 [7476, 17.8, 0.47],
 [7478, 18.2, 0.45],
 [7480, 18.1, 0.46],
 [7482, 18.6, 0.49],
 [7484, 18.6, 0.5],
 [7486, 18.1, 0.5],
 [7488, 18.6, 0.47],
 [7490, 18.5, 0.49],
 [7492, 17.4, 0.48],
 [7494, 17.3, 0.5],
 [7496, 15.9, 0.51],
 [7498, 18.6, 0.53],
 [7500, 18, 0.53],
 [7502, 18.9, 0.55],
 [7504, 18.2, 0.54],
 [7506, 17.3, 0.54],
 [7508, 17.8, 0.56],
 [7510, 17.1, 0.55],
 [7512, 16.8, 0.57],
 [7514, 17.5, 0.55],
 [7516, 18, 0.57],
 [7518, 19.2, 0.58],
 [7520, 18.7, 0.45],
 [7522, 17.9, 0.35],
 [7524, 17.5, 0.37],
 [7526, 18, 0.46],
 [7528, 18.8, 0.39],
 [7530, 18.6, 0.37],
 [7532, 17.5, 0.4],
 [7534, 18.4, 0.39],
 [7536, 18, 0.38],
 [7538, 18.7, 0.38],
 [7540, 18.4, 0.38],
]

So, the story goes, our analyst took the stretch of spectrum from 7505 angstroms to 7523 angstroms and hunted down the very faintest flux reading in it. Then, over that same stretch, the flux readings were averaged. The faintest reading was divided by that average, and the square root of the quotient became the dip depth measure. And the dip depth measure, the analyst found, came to 0.971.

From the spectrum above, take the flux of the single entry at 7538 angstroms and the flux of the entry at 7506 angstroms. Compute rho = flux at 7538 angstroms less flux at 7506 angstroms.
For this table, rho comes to 1.4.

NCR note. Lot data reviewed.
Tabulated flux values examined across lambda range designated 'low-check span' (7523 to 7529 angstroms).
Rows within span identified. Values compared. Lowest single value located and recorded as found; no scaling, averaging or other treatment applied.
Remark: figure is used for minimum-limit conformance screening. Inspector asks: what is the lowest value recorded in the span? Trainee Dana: 17.5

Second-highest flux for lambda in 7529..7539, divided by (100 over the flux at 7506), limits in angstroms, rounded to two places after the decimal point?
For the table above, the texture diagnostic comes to 3.22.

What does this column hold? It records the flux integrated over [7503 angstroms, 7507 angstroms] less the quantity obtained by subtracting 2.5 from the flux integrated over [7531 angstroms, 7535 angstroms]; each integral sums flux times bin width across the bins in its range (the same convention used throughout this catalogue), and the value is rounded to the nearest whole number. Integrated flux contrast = 2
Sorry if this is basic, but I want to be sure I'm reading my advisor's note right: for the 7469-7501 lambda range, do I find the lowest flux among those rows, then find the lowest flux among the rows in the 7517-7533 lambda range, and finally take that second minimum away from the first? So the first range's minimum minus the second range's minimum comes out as -1.6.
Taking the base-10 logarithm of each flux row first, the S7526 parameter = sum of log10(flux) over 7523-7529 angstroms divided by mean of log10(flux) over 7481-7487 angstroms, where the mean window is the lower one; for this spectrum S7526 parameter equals 2.98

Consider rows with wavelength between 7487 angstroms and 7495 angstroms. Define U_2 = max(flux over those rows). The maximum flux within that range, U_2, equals 18.6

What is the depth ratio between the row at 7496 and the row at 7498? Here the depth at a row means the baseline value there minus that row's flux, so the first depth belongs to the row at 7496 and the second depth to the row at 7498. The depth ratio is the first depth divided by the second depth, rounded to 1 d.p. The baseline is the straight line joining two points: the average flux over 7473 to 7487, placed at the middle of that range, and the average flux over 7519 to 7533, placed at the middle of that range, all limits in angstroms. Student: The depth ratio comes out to -5.0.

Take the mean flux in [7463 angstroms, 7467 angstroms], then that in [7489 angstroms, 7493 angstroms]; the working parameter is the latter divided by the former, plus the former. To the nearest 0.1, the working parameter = 18.9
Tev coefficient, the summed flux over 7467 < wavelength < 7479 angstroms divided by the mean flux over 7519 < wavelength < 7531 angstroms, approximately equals 5.93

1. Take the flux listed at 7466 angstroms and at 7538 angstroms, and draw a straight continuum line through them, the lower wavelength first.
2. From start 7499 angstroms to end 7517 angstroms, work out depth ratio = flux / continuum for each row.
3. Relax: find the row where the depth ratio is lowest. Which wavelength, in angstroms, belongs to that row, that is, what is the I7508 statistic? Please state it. 7512 angstroms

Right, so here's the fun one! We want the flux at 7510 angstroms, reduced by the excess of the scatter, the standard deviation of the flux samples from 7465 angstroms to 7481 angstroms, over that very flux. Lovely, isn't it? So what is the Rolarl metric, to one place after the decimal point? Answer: 33.9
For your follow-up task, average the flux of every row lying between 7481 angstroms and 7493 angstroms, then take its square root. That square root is 4.28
